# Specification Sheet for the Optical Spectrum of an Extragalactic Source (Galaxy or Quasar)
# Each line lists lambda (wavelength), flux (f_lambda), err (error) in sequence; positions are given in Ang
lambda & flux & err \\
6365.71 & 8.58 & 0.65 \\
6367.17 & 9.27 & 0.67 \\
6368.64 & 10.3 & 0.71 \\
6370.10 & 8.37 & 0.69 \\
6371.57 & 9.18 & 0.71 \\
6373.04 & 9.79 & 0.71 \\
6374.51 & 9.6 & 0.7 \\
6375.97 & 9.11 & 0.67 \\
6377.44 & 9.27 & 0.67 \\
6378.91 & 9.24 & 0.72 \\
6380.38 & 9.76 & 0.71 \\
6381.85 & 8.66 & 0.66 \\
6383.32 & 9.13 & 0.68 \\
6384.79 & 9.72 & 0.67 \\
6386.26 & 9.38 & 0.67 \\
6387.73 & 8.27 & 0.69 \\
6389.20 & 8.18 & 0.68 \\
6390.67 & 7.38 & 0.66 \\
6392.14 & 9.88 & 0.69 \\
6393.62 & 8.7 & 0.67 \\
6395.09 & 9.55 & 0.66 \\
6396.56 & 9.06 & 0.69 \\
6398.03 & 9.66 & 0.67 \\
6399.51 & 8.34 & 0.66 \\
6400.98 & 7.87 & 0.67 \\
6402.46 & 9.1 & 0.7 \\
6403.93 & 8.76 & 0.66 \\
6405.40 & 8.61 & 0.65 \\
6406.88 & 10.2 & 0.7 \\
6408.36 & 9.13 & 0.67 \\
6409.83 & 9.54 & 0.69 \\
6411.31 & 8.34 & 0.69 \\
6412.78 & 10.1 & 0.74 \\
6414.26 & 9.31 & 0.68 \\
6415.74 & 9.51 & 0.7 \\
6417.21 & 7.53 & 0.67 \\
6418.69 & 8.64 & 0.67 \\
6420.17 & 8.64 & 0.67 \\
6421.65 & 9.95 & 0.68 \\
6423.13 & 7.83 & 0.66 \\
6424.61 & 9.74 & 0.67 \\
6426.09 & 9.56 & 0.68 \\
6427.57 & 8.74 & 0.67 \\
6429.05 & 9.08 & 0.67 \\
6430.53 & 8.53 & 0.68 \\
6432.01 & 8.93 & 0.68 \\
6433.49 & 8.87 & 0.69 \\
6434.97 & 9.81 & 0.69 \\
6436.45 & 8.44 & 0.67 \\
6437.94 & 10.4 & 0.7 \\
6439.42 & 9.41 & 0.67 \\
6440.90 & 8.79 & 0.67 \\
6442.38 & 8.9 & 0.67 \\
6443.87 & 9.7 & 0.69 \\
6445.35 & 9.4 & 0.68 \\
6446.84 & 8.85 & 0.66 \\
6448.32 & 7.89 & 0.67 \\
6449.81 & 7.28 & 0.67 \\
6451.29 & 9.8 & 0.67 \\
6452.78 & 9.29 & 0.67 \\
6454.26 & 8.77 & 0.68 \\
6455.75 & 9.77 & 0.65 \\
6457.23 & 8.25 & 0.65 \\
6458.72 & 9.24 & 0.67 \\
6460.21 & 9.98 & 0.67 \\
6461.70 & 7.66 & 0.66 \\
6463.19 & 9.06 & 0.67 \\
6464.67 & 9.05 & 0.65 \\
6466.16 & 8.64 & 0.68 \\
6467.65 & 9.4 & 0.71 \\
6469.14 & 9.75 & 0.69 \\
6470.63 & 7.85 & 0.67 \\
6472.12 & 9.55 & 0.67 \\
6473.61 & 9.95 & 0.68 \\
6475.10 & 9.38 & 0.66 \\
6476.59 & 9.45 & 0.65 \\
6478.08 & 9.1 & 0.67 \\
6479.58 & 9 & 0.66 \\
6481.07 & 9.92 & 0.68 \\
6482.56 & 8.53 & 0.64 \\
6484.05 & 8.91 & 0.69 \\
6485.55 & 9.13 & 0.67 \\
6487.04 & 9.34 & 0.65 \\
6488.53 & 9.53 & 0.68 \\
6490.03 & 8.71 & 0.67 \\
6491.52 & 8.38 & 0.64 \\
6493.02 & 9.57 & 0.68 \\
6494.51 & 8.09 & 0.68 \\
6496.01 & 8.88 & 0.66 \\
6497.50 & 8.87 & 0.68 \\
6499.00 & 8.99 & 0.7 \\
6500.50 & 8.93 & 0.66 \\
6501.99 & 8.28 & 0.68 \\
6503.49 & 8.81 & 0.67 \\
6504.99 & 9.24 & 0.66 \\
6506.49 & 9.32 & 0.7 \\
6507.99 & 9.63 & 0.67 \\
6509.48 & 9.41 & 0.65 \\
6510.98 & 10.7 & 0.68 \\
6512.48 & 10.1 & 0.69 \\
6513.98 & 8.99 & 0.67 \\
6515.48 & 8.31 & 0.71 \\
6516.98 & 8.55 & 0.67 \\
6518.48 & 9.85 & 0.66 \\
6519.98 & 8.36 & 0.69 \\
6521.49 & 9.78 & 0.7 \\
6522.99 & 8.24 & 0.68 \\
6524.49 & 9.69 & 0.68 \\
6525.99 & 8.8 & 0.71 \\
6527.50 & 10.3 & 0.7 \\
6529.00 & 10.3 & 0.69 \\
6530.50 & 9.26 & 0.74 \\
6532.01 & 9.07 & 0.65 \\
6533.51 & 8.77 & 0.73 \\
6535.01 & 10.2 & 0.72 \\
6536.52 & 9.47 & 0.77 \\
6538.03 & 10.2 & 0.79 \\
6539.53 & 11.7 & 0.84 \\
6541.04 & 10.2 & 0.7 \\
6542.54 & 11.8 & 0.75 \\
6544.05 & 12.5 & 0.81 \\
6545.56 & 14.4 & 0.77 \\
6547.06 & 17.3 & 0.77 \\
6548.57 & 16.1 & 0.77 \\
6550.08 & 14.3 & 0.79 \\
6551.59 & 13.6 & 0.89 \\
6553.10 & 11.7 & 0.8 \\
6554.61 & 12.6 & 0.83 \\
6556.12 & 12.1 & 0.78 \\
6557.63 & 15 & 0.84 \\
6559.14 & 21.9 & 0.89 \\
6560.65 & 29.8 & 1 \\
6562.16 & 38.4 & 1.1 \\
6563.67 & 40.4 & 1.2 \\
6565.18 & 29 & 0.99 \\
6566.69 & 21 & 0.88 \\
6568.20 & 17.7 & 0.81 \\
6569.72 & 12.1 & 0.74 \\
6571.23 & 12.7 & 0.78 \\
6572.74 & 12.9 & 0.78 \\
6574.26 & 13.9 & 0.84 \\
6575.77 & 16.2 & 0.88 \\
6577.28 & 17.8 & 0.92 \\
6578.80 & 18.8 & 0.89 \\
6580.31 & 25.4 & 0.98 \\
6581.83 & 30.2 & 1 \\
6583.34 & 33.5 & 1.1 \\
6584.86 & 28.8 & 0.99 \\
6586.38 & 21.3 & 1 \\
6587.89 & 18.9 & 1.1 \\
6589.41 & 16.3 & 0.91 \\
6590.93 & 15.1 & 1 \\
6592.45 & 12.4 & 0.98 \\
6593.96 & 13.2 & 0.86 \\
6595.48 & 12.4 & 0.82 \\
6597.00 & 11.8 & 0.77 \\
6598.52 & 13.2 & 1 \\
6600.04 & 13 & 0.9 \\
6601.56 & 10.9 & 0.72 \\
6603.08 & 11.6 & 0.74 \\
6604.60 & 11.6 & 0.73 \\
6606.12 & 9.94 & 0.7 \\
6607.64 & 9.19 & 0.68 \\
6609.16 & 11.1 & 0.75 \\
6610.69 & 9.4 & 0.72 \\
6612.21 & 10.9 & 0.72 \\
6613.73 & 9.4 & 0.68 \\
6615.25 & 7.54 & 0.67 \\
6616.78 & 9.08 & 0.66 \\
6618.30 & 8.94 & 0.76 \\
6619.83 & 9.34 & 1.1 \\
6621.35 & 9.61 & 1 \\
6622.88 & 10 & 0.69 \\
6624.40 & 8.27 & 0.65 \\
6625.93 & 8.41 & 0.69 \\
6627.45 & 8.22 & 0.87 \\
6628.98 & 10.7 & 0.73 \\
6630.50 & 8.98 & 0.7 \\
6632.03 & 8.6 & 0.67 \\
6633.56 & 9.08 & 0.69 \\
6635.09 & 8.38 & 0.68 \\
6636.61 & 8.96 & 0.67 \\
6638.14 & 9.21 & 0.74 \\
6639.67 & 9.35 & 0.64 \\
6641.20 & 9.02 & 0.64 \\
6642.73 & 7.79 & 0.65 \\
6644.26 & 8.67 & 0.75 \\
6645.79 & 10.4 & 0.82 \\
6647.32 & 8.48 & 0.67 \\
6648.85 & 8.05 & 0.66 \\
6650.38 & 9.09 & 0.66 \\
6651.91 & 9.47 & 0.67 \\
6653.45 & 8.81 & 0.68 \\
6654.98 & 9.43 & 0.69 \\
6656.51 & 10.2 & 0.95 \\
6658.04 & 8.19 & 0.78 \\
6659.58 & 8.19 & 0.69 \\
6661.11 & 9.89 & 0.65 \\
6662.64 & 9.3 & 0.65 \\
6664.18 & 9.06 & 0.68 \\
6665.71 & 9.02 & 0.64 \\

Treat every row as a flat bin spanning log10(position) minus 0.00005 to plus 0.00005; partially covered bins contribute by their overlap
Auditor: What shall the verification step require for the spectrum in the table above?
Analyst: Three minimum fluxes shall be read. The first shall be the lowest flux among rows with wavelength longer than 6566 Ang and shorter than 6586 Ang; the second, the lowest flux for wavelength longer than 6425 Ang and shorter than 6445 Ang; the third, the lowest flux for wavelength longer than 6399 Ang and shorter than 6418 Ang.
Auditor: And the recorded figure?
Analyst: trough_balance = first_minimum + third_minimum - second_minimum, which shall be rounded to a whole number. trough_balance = 11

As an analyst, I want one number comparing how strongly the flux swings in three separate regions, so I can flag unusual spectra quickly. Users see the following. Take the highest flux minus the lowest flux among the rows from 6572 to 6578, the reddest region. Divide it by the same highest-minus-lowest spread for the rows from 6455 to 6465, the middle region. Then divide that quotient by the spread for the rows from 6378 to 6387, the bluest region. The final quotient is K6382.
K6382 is 1.9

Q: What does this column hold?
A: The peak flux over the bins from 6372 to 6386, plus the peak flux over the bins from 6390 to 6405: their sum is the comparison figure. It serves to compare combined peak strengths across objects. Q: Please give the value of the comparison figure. 20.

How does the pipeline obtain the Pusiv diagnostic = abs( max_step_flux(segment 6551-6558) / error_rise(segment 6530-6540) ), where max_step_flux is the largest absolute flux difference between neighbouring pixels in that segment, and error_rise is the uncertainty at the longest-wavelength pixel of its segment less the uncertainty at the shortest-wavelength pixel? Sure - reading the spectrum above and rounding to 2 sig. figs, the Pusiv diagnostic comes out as 29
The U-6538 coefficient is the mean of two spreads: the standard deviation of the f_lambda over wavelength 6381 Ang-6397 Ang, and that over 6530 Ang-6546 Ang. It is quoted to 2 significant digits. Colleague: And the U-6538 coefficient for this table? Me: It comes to 1.2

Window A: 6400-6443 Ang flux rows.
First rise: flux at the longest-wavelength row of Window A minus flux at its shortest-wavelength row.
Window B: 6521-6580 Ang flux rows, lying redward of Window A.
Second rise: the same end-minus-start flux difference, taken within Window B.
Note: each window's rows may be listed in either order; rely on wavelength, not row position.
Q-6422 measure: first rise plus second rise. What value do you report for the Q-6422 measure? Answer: 10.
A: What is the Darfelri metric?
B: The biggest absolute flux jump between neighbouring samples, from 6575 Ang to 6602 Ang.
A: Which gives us 7.5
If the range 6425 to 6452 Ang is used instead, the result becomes 2.5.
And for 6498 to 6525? 1.5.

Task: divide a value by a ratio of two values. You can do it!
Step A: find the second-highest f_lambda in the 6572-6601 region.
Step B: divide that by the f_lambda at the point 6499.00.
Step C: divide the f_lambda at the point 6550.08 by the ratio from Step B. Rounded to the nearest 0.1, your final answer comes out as 4.3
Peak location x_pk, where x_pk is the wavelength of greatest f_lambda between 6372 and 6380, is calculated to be 6373.04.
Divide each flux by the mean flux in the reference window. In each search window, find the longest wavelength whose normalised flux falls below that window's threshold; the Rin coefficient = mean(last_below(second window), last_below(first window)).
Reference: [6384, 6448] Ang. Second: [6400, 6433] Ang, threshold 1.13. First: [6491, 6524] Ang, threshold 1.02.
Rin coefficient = 6477.5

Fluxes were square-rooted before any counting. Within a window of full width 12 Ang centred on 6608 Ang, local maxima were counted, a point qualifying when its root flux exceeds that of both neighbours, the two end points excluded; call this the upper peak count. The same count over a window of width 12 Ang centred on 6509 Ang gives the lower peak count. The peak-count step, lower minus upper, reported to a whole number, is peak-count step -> 0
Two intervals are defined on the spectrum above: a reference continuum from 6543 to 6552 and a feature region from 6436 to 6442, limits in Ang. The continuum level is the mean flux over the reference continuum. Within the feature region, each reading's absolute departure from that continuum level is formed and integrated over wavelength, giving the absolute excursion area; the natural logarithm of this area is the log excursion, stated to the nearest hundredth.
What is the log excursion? 3.47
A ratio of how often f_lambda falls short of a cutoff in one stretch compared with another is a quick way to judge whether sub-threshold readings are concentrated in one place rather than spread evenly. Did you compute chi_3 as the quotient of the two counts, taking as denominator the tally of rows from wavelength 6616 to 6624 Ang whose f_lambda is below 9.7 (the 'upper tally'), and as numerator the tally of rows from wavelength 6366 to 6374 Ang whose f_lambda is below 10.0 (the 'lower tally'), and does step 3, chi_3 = 1.00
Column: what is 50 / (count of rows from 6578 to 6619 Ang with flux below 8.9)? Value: 50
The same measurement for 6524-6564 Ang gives 25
